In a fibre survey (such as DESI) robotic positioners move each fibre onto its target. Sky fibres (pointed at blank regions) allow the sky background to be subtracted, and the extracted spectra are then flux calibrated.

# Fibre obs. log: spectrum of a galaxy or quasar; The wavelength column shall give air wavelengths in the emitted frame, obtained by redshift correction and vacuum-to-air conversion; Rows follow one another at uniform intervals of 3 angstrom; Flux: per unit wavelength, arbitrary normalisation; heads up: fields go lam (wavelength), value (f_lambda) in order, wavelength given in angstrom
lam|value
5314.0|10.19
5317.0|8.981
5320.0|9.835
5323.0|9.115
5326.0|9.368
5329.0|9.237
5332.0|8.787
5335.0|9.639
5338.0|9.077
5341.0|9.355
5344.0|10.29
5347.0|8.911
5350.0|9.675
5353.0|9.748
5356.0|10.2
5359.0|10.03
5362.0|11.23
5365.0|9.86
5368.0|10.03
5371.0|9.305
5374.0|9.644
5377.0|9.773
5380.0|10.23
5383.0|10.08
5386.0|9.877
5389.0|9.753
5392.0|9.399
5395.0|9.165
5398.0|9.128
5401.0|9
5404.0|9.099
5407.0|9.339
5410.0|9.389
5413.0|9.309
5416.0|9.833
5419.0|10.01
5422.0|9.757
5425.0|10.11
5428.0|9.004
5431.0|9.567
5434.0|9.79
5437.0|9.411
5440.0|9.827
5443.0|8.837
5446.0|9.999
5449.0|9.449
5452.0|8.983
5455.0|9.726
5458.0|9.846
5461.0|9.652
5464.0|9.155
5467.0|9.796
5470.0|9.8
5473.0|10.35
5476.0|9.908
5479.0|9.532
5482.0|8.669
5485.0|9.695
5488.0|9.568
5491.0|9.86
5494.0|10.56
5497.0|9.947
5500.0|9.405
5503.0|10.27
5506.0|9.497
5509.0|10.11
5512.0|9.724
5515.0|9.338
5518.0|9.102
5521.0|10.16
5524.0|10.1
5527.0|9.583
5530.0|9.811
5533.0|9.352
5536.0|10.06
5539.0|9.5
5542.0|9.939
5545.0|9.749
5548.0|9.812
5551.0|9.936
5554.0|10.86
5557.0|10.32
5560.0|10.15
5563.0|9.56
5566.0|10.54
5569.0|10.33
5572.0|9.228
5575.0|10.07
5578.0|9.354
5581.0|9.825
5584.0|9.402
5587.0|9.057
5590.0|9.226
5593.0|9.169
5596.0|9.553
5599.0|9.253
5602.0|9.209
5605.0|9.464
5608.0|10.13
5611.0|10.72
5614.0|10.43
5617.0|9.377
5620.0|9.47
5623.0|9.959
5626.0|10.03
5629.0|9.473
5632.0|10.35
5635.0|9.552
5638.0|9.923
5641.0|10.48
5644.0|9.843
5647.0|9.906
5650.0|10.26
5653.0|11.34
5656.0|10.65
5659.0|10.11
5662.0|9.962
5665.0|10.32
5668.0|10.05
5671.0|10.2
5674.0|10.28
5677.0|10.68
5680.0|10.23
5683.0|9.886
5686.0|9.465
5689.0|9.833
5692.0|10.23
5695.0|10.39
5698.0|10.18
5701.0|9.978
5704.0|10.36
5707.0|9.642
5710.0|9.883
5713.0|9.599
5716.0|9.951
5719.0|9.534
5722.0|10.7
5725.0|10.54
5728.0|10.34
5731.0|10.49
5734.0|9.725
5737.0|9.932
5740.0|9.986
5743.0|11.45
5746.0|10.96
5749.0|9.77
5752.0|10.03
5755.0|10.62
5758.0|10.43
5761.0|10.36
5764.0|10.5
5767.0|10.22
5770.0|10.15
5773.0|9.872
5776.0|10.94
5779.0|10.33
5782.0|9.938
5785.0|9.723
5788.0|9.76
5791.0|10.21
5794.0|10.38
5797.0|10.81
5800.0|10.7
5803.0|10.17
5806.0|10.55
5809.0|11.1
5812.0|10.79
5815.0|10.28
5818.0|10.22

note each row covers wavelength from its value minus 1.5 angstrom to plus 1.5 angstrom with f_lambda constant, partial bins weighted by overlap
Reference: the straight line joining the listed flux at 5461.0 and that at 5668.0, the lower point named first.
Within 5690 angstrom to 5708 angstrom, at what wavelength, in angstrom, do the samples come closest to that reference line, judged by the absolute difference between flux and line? 5698.0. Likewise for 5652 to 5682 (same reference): 5668.0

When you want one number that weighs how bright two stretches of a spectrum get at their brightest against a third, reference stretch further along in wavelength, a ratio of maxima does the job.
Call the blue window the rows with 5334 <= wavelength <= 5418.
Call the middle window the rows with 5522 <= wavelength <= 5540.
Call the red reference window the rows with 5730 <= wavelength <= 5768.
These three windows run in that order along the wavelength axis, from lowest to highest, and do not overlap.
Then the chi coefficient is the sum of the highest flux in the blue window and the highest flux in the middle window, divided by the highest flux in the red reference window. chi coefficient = 1.86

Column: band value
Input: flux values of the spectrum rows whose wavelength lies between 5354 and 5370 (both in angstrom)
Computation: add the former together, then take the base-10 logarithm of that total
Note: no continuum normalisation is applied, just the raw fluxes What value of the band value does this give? 1.711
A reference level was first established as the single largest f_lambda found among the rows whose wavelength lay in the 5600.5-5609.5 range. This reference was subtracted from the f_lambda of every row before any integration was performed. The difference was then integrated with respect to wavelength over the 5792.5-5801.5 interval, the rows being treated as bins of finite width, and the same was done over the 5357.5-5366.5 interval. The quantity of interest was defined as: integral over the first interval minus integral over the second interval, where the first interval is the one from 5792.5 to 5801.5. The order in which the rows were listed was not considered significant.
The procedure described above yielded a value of 2.3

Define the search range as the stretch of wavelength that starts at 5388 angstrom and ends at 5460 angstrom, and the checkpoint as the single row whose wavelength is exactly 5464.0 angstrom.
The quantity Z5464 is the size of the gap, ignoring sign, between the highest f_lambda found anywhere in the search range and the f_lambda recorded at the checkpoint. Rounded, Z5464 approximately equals 1.0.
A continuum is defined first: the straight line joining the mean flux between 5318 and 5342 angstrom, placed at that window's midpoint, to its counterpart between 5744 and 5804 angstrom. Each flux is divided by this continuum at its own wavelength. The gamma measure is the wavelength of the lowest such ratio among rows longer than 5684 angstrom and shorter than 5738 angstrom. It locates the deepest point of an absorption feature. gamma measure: 5719.0 angstrom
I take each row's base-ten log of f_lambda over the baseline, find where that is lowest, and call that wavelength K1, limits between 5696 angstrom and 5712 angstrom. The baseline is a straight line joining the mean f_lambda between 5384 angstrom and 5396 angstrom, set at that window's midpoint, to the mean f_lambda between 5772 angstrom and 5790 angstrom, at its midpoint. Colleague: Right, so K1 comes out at 5707.0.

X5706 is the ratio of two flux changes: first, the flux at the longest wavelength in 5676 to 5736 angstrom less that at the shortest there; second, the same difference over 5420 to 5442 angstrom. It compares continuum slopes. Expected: -14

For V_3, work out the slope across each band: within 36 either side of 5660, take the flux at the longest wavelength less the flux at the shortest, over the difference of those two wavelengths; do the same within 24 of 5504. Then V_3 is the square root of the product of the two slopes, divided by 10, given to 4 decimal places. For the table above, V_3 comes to 0.0010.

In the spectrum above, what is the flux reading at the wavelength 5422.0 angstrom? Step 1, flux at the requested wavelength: 9.757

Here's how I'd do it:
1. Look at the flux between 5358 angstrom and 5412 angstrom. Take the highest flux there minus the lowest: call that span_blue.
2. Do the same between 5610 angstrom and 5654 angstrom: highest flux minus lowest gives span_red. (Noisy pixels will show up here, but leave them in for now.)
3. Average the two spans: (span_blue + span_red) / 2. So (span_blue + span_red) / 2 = 2.10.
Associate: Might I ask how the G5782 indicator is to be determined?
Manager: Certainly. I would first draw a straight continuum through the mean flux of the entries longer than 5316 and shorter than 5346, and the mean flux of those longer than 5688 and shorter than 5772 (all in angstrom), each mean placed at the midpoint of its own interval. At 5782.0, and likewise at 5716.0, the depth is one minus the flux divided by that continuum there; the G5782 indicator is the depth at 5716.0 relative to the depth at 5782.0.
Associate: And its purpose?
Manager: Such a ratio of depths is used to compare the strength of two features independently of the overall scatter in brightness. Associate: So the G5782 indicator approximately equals 0.61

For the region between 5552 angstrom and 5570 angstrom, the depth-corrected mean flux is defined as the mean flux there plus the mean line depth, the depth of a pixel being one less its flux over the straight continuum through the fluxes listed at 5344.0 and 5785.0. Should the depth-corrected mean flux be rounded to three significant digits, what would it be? 10.3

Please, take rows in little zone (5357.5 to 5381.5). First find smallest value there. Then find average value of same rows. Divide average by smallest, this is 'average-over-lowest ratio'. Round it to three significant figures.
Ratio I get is 1.08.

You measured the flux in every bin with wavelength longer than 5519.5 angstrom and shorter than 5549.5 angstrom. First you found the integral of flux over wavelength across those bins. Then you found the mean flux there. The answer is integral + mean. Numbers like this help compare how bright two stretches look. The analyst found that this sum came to 304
